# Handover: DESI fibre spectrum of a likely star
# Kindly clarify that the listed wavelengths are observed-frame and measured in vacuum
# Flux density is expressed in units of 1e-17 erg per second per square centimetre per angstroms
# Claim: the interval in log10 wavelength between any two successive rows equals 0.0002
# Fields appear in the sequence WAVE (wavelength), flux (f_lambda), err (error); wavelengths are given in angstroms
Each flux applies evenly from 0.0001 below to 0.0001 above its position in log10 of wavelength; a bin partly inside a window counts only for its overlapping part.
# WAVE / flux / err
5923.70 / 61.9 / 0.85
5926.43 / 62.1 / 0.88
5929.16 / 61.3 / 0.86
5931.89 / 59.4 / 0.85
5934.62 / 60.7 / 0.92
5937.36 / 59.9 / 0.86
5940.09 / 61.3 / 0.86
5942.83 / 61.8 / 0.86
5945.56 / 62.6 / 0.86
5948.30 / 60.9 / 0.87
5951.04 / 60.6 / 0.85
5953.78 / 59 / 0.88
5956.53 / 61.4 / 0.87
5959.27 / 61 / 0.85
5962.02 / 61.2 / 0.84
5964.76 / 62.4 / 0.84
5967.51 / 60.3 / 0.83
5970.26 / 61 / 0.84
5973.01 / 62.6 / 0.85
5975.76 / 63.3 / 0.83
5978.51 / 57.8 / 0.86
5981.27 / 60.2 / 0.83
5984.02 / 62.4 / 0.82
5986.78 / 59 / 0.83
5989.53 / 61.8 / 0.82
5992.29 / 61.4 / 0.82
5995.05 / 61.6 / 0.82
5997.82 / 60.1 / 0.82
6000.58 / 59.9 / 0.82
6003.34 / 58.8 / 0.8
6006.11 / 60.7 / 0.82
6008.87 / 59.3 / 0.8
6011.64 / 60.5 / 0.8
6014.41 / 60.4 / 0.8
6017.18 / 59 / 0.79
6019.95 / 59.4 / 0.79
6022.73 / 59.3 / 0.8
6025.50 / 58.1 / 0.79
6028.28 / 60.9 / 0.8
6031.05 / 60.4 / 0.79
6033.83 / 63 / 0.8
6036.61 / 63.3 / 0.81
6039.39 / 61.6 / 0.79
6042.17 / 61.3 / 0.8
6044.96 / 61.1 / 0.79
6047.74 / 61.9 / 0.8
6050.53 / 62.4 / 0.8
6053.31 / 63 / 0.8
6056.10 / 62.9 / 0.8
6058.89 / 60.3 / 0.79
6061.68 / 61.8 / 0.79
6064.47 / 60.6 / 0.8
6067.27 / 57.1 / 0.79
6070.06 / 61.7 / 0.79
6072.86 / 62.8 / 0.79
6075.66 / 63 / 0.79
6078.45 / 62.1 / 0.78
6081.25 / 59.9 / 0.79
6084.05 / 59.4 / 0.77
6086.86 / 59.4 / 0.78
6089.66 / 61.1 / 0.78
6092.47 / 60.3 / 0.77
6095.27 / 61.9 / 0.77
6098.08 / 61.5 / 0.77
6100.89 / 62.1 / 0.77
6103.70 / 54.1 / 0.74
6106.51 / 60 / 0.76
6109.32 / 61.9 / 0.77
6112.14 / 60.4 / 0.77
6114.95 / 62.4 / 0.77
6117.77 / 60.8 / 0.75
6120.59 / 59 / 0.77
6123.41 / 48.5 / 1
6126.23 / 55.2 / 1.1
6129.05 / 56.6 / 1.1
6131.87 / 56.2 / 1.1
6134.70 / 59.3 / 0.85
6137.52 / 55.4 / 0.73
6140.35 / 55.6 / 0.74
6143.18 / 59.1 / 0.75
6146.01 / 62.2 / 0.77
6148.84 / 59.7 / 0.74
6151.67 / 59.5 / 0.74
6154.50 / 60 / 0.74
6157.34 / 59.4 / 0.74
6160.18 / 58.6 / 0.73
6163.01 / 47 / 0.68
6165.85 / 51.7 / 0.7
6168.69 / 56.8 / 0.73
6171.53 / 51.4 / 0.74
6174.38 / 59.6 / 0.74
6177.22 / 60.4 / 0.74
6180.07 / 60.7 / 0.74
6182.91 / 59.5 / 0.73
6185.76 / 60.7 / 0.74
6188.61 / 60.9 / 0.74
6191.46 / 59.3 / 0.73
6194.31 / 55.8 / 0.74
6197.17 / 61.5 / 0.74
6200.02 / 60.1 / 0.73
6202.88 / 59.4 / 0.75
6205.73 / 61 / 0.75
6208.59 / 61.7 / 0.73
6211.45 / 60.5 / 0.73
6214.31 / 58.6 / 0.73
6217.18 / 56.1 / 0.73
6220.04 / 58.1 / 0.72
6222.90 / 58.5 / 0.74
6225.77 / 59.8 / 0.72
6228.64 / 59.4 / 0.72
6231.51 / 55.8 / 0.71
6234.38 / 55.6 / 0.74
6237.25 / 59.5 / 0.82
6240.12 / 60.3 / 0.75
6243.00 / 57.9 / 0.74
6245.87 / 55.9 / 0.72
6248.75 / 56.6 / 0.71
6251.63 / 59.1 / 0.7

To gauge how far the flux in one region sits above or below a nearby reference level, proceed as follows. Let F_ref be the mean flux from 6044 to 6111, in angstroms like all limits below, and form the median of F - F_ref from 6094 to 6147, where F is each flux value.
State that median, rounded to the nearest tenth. -1.6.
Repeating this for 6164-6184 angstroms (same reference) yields -1.4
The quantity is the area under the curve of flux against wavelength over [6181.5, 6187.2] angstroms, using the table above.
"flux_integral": 342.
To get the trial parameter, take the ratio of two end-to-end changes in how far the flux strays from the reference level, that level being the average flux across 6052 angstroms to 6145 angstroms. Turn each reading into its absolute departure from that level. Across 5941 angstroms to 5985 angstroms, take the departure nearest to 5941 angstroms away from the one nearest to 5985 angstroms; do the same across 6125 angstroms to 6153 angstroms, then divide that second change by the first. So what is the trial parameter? -7.2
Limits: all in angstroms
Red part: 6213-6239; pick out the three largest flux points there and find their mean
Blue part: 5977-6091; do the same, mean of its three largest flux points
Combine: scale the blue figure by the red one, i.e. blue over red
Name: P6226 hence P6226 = 1.06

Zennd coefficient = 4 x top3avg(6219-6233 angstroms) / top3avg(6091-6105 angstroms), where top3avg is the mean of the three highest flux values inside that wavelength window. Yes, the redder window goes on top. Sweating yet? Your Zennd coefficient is 3.83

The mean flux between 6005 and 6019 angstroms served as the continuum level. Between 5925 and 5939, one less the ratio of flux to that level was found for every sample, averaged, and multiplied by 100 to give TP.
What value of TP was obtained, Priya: -1.2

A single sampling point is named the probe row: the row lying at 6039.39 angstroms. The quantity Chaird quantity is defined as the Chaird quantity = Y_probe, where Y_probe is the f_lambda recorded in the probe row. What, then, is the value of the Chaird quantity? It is 61.6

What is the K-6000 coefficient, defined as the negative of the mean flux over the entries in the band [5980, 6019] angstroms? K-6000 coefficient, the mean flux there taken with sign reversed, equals -60.4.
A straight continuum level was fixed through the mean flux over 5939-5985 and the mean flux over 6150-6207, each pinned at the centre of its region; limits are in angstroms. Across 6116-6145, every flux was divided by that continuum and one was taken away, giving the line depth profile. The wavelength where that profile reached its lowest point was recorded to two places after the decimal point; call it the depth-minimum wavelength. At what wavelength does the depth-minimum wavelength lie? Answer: 6123.41 angstroms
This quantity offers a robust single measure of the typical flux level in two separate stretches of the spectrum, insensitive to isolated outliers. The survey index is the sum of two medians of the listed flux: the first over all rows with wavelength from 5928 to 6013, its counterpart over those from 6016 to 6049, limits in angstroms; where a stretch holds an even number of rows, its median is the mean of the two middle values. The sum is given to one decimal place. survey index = 121.9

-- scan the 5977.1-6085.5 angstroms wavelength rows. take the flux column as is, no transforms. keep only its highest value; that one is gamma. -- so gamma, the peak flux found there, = 63.3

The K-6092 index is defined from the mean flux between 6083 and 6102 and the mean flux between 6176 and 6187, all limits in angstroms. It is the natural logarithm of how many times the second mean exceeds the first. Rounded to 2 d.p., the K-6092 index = -0.01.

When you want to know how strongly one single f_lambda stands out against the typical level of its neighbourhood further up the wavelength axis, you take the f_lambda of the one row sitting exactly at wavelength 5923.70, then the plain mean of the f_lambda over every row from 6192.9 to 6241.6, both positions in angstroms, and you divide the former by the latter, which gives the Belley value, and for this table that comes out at 1.051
